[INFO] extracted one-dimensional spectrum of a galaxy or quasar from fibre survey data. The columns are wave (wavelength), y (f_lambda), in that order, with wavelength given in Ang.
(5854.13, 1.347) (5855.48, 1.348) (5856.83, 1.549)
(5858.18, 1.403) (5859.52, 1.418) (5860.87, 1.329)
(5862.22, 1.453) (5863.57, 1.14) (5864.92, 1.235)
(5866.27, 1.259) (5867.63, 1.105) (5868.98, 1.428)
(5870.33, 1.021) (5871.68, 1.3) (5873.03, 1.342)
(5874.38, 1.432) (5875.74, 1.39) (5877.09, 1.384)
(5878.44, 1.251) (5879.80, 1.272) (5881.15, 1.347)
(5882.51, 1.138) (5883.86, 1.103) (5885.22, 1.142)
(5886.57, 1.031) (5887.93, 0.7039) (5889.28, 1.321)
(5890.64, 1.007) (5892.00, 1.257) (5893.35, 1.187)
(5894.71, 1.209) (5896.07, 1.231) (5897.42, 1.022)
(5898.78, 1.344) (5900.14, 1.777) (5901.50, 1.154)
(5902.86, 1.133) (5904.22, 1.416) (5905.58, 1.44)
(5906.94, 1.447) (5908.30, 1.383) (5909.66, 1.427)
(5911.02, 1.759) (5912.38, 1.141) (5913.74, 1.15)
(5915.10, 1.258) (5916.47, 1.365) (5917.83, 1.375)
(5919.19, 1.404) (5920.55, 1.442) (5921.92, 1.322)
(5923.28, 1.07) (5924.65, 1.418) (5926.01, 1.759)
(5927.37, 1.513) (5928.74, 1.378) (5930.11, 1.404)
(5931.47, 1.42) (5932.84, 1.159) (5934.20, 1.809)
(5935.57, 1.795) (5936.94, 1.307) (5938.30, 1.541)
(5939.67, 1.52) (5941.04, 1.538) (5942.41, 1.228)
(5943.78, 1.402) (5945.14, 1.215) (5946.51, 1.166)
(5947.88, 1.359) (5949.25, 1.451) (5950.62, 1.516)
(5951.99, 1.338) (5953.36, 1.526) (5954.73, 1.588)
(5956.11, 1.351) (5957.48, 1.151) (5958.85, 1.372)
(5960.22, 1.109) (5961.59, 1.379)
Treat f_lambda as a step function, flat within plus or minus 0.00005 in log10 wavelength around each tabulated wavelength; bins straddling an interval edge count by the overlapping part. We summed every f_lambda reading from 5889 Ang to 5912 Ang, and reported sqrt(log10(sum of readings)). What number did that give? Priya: 1.163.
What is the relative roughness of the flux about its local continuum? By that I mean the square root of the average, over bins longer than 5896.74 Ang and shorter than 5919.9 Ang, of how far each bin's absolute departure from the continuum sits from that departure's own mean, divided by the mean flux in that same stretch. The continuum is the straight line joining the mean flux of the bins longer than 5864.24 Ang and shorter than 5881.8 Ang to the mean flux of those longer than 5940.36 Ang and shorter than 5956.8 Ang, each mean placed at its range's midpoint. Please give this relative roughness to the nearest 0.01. 0.24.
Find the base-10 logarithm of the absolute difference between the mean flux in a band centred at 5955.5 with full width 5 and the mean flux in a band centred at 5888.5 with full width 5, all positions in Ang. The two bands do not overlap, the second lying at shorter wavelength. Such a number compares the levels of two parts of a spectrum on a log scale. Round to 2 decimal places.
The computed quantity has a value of -0.41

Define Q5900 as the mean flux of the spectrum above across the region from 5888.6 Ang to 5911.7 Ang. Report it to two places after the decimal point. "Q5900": 1.32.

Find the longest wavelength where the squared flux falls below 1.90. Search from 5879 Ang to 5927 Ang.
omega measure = 5923.28 Ang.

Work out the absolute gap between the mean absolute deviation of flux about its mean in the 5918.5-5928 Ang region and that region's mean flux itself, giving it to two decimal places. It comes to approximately 1.29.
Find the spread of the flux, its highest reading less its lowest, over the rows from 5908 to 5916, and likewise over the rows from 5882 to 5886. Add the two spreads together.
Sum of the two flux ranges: 0.66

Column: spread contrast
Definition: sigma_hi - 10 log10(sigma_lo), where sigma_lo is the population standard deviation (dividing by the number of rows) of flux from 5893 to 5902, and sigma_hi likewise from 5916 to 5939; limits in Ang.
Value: 6.7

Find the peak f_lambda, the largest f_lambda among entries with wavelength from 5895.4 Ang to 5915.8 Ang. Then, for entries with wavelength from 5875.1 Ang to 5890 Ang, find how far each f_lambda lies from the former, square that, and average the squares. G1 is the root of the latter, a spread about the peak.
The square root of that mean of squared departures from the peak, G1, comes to 0.62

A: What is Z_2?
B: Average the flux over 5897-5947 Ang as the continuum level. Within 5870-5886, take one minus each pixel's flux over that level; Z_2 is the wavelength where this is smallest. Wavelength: 5874.38 Ang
